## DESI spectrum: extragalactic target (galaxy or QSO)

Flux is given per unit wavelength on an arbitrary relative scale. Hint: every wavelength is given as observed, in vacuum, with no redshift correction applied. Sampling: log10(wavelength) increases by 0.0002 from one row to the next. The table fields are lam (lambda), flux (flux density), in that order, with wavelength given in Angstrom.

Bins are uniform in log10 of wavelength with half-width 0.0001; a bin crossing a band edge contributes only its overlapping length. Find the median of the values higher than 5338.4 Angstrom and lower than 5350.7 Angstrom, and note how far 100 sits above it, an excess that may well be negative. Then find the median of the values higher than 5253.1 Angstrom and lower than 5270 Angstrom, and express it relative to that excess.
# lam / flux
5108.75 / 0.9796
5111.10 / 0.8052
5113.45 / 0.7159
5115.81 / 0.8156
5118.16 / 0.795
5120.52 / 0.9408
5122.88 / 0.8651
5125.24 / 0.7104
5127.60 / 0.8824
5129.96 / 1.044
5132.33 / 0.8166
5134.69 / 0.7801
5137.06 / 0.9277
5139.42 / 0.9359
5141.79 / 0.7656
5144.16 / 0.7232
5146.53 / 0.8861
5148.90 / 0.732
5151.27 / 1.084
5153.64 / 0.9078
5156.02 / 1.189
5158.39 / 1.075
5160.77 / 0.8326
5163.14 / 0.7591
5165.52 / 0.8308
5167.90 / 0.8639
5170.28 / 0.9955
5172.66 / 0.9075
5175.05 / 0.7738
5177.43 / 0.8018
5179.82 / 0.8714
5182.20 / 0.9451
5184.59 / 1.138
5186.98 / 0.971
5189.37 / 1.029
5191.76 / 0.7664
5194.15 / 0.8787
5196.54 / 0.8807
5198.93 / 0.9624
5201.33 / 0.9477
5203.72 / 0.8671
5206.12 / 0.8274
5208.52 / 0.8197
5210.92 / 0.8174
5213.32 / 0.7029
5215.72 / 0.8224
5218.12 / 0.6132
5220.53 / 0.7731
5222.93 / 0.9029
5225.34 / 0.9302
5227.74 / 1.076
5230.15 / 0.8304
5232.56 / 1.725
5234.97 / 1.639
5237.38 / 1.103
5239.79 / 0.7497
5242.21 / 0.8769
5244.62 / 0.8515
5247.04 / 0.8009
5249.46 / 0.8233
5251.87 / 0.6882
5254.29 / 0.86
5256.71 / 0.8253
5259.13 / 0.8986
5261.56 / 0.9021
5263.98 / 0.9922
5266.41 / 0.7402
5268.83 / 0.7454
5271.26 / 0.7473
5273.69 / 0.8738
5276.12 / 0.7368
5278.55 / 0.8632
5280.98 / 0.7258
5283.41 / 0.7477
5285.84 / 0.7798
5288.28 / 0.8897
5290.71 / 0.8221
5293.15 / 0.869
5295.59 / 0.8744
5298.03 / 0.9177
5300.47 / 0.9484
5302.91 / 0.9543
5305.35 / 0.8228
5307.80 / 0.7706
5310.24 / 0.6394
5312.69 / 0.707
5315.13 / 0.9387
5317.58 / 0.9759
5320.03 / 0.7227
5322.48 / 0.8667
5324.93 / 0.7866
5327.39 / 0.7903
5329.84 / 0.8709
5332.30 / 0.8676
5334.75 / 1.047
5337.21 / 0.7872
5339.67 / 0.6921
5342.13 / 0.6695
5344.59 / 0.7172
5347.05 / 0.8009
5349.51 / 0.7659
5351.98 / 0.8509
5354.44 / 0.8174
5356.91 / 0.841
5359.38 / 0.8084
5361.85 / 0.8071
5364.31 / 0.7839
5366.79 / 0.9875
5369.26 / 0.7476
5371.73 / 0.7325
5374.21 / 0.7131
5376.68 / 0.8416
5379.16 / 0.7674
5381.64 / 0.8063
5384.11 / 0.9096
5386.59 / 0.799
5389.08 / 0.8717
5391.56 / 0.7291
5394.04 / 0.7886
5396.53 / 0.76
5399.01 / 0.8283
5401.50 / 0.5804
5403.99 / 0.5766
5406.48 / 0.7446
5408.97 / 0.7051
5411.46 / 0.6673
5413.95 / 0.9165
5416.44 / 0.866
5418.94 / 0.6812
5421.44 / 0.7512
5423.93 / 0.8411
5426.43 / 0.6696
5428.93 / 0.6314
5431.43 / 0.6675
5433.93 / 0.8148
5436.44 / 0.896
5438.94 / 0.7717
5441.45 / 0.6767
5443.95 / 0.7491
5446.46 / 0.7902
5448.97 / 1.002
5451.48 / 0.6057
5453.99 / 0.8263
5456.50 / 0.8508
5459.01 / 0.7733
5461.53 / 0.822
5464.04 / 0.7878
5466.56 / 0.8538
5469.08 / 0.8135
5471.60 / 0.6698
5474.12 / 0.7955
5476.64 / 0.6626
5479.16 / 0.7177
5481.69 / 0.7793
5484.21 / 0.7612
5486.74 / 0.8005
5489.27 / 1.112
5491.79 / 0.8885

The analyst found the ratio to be 0.0087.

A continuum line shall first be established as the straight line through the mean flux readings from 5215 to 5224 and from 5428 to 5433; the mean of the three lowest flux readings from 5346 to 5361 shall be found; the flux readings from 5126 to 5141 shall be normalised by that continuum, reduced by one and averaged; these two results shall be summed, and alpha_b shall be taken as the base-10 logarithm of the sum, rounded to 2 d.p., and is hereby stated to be -0.06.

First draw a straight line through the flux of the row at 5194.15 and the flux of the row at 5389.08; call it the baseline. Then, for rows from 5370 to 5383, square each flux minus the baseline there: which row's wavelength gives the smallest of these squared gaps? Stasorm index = 5376.68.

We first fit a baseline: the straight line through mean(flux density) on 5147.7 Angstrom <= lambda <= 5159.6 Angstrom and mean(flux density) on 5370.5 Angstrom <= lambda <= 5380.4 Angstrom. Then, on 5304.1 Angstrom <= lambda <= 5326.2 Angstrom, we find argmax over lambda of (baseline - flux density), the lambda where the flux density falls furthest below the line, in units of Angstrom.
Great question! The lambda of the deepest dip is 5310.24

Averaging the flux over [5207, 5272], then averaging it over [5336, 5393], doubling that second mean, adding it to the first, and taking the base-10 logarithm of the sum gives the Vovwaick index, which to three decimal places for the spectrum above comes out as 0.395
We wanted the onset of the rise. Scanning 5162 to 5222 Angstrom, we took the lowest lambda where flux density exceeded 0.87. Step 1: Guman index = 5170.28 Angstrom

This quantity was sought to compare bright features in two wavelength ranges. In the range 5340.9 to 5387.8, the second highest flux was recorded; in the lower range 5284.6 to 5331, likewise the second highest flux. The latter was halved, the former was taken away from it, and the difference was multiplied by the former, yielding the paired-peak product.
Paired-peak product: -0.39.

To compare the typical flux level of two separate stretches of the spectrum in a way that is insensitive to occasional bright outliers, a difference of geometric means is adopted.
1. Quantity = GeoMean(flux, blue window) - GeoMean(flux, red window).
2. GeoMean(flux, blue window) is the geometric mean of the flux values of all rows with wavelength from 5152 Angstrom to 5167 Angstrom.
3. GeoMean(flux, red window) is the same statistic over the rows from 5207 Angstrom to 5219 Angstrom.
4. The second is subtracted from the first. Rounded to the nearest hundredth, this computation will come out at 0.17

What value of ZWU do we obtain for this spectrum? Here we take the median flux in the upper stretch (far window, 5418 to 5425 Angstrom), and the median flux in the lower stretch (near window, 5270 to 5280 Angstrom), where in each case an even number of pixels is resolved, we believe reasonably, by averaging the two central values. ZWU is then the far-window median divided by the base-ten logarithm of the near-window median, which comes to -8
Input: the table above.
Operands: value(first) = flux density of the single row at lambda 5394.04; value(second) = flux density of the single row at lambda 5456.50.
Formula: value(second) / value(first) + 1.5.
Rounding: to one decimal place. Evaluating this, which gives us 2.6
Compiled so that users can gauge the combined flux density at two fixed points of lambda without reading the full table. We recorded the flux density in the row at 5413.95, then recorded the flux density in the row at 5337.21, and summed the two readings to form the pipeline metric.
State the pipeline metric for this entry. 1.70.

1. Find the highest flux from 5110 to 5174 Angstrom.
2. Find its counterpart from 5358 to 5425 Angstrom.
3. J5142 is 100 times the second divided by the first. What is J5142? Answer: 83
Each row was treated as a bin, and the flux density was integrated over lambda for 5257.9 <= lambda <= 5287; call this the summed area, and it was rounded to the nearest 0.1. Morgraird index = 23.7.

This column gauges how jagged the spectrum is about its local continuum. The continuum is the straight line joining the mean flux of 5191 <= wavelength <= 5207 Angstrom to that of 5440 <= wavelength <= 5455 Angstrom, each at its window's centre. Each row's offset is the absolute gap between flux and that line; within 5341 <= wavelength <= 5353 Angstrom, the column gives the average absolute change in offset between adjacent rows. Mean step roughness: 0.045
